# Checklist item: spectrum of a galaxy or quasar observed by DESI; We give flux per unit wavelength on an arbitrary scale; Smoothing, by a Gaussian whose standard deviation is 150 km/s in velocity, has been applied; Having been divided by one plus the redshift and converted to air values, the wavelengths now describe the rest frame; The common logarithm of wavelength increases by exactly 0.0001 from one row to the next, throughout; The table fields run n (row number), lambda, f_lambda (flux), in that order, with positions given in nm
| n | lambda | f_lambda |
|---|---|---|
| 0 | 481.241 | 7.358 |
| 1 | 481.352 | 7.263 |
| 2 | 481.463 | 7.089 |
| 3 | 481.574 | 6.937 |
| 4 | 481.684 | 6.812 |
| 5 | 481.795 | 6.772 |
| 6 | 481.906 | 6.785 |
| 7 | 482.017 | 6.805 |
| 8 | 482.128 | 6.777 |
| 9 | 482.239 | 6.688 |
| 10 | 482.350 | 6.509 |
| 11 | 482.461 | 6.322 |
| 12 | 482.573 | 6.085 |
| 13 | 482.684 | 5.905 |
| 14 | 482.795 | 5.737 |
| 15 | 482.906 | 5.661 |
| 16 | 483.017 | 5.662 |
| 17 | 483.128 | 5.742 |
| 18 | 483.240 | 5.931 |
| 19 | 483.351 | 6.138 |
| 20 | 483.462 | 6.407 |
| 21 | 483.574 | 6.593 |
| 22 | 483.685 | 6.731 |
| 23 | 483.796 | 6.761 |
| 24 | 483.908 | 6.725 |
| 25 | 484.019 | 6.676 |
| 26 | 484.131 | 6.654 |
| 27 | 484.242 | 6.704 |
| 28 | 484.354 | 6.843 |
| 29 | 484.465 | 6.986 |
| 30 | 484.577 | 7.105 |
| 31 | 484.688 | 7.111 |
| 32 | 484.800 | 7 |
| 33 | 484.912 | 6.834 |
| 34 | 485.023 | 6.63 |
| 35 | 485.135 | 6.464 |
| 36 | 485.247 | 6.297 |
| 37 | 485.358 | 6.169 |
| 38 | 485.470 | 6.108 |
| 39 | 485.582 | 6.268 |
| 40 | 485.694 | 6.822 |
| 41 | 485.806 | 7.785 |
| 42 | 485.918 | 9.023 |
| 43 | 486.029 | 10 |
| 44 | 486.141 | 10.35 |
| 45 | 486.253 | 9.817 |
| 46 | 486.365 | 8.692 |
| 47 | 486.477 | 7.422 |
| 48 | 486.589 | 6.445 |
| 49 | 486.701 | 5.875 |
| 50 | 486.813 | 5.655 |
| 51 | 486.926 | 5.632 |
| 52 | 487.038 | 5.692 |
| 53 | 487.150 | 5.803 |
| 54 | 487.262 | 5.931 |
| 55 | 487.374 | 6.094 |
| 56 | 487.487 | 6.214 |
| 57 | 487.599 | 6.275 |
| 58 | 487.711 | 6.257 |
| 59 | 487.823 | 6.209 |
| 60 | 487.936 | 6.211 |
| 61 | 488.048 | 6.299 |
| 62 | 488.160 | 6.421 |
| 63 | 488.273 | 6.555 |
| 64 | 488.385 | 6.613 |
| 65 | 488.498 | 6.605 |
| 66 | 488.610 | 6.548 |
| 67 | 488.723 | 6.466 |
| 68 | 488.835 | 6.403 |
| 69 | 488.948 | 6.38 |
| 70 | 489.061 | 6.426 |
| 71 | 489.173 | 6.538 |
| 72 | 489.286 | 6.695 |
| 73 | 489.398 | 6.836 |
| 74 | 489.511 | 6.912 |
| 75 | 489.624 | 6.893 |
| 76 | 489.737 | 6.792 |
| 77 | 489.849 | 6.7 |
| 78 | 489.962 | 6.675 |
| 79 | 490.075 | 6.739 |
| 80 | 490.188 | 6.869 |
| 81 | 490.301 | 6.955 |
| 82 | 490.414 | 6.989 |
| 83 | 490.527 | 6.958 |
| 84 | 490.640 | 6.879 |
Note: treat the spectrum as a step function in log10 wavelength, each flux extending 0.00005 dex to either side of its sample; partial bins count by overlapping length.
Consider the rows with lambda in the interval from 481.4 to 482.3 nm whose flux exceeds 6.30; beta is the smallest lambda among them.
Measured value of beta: 481.463 nm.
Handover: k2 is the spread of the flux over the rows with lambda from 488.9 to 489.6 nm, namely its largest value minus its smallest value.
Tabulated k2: 0.5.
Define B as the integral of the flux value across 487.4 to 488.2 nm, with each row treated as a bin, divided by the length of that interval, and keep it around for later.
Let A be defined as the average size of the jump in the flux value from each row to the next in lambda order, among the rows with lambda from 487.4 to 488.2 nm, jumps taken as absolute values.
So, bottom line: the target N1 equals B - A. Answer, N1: 6.20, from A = 0.06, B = 6.26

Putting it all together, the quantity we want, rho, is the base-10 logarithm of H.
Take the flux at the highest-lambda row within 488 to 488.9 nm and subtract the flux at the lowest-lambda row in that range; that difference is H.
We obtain -0.98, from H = 0.1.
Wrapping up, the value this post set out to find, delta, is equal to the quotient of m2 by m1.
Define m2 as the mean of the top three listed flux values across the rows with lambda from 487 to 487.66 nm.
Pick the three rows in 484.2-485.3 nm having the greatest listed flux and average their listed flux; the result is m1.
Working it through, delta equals 0.88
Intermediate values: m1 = 7.07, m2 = 6.2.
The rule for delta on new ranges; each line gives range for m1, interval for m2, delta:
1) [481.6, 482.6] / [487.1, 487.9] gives 0.92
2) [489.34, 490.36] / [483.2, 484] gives 0.97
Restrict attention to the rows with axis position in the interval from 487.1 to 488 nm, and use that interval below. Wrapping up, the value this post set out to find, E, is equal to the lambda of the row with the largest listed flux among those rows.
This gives 487.599 nm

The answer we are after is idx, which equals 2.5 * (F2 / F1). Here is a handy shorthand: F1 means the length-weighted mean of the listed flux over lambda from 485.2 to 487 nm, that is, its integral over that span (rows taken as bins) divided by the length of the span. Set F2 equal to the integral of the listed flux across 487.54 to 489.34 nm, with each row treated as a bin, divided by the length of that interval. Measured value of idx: 2.2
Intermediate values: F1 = 7.39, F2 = 6.4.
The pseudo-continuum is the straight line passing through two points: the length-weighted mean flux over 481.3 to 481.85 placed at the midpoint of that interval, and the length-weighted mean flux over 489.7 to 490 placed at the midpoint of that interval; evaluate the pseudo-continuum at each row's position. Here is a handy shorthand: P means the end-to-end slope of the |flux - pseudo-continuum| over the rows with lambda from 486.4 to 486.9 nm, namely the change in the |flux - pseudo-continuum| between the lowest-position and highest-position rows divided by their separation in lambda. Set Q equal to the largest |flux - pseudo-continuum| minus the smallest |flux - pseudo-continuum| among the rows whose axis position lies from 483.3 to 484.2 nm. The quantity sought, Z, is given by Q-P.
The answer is -1.1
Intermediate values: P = 2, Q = 0.64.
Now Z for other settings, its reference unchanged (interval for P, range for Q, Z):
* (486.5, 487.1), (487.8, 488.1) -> -1.6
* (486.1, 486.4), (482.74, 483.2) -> 7.5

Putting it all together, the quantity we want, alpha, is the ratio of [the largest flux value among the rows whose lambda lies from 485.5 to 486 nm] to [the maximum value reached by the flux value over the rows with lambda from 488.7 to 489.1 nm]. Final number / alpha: 1.40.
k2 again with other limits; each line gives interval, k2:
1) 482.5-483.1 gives 0.4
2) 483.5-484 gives 0.2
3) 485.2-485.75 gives 0.7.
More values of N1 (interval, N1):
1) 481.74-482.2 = 6.76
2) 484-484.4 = 6.64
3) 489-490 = 6.63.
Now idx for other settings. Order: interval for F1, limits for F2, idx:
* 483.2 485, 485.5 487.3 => 2.7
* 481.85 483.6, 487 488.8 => 2.5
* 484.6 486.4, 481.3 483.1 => 2.1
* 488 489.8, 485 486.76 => 2.9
